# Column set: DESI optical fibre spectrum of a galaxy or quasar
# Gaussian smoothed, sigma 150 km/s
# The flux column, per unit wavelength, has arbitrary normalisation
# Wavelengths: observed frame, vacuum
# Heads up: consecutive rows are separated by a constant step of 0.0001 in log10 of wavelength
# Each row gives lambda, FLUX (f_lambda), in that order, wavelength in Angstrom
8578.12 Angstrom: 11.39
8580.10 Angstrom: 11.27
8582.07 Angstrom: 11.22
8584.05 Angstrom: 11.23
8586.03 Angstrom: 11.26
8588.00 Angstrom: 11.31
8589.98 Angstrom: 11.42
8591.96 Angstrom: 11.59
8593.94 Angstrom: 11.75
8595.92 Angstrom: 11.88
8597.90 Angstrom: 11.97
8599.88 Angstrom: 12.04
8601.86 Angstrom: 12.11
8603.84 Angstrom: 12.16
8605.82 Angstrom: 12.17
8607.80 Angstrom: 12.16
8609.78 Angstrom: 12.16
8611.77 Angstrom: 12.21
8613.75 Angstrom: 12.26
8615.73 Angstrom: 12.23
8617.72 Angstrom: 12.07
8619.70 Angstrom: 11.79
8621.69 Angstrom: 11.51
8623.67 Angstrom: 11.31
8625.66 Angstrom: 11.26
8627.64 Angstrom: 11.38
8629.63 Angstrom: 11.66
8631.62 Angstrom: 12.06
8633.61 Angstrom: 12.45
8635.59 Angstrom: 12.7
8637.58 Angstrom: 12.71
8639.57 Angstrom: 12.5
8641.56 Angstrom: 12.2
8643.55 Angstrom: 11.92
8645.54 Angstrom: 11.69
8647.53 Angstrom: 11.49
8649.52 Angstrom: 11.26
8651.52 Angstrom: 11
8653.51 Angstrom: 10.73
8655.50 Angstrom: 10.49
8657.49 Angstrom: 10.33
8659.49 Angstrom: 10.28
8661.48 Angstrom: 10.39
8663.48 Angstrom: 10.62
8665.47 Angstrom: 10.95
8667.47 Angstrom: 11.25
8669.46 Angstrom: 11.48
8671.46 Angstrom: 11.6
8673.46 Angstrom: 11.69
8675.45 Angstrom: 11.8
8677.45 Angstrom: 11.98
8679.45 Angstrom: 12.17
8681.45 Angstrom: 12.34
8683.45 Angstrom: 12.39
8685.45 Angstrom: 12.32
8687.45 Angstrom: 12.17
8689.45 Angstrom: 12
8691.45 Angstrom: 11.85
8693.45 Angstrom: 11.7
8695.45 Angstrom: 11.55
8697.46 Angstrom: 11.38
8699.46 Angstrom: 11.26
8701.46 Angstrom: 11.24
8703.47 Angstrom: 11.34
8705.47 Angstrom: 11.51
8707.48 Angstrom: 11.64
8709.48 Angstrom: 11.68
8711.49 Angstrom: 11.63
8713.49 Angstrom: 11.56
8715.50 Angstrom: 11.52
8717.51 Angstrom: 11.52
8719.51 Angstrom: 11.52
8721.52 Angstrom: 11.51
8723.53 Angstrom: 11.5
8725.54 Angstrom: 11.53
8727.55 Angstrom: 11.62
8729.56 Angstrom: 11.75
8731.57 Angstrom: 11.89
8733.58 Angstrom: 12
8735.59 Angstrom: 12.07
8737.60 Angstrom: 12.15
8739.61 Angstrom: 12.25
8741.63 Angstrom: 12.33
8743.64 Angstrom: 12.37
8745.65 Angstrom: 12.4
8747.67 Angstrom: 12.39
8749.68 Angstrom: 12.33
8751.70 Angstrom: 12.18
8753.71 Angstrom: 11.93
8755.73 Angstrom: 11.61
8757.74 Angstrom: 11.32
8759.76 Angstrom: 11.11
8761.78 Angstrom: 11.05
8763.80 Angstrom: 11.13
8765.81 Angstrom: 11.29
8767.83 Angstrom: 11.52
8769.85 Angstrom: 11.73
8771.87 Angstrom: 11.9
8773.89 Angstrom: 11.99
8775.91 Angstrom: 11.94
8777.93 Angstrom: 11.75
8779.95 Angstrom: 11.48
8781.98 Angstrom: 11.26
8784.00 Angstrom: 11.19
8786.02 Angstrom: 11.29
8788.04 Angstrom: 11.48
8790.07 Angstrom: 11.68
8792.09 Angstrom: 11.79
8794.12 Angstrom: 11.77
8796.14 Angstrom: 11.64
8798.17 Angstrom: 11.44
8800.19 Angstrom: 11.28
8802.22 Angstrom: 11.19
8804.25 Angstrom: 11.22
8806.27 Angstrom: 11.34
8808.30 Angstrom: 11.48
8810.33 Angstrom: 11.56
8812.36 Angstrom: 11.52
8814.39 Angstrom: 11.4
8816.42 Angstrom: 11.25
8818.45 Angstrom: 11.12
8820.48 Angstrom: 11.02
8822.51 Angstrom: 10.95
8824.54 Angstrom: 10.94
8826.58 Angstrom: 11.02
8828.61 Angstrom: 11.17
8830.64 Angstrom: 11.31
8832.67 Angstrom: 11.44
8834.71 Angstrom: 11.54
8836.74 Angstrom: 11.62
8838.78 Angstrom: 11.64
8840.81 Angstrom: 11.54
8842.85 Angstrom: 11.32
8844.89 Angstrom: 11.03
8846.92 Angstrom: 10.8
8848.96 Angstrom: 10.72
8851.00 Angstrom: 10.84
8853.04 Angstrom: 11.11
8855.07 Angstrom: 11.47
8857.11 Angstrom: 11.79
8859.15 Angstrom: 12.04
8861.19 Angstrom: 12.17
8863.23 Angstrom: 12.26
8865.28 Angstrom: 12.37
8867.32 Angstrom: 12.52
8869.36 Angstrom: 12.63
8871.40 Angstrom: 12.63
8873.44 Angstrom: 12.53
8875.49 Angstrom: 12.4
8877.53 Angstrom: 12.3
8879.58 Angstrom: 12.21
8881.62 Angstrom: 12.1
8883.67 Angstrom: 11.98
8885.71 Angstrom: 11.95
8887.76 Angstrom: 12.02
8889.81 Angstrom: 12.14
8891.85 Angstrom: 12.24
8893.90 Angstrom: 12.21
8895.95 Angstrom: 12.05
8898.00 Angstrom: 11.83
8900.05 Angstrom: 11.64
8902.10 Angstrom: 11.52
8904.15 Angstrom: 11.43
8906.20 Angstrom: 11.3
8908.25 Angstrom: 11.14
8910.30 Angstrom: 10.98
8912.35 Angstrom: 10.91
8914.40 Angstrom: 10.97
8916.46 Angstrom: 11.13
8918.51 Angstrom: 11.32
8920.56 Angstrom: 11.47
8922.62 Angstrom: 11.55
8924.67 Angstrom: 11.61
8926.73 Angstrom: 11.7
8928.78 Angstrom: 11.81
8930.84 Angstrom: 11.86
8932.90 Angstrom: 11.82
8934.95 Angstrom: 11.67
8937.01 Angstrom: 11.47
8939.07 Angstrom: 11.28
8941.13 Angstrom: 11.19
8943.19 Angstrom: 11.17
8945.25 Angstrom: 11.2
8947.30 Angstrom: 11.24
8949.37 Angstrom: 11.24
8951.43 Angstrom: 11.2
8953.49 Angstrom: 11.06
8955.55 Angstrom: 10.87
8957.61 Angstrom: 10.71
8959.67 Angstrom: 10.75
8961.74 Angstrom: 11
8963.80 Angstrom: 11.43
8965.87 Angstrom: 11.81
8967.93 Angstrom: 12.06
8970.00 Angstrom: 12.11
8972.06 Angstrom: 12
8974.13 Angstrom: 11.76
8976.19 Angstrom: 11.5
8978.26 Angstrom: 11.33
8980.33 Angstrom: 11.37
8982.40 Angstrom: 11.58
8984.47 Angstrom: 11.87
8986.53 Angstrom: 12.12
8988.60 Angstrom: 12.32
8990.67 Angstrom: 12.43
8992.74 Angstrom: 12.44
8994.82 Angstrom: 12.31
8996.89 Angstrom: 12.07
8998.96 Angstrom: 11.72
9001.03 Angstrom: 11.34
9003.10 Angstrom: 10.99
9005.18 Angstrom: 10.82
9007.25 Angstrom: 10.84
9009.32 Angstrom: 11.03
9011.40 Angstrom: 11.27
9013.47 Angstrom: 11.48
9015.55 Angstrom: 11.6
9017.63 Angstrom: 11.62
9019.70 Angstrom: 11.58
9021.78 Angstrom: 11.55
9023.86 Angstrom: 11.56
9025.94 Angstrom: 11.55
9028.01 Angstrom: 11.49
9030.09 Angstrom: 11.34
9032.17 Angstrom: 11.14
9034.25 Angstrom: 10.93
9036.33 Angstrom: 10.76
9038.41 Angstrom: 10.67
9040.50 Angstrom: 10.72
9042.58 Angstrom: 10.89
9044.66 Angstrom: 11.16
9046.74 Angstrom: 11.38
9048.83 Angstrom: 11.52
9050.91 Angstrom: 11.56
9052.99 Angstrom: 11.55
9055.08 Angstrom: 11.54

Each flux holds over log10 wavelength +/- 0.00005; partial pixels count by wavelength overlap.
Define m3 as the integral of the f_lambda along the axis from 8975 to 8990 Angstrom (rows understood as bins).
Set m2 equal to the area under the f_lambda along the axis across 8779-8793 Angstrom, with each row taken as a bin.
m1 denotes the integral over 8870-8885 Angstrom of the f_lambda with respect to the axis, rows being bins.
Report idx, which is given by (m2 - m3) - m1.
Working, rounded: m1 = 185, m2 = 160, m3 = 176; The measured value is -201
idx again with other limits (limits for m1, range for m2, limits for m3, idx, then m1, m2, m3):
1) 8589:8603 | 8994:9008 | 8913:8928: -176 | 166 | 160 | 171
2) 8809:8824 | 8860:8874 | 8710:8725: -168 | 169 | 174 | 173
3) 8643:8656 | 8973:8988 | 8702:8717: -144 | 146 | 175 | 173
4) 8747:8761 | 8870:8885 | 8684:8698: -147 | 165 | 185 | 166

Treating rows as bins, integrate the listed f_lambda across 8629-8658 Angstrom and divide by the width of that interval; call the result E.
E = 11.7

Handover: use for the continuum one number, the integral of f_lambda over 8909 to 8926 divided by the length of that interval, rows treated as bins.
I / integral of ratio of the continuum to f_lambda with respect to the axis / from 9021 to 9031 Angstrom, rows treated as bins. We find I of 9.8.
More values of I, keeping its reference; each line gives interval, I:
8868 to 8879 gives 9.9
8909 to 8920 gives 11.2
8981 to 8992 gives 10.3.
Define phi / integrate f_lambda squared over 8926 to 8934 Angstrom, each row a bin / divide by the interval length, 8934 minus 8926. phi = 139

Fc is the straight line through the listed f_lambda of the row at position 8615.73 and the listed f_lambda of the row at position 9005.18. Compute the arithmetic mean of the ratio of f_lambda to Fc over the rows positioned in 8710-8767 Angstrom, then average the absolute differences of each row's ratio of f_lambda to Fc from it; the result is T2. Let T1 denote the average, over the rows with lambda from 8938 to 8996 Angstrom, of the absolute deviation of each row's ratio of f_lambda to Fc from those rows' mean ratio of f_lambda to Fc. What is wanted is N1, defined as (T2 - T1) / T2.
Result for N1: -0.4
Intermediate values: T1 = 0.045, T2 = 0.032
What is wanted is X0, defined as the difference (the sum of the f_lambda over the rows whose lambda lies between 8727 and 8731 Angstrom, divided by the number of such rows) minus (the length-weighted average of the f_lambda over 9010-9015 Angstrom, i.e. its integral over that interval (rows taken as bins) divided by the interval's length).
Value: 0.3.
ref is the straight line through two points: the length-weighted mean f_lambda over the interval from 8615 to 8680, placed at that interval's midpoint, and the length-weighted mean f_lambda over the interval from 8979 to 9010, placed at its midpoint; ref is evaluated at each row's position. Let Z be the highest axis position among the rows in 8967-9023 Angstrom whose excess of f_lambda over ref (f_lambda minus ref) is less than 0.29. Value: 9021.78 Angstrom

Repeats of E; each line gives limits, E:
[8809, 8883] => 11.6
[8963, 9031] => 11.6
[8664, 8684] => 11.7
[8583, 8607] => 11.7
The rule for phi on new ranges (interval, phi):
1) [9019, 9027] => 134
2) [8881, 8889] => 144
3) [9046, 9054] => 132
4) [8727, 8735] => 140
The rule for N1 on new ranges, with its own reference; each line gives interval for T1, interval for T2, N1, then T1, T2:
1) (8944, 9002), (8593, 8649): -0.8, 0.044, 0.025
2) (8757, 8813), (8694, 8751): 0.4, 0.020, 0.031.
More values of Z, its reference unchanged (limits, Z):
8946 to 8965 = 8963.80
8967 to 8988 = 8984.47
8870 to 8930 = 8928.78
